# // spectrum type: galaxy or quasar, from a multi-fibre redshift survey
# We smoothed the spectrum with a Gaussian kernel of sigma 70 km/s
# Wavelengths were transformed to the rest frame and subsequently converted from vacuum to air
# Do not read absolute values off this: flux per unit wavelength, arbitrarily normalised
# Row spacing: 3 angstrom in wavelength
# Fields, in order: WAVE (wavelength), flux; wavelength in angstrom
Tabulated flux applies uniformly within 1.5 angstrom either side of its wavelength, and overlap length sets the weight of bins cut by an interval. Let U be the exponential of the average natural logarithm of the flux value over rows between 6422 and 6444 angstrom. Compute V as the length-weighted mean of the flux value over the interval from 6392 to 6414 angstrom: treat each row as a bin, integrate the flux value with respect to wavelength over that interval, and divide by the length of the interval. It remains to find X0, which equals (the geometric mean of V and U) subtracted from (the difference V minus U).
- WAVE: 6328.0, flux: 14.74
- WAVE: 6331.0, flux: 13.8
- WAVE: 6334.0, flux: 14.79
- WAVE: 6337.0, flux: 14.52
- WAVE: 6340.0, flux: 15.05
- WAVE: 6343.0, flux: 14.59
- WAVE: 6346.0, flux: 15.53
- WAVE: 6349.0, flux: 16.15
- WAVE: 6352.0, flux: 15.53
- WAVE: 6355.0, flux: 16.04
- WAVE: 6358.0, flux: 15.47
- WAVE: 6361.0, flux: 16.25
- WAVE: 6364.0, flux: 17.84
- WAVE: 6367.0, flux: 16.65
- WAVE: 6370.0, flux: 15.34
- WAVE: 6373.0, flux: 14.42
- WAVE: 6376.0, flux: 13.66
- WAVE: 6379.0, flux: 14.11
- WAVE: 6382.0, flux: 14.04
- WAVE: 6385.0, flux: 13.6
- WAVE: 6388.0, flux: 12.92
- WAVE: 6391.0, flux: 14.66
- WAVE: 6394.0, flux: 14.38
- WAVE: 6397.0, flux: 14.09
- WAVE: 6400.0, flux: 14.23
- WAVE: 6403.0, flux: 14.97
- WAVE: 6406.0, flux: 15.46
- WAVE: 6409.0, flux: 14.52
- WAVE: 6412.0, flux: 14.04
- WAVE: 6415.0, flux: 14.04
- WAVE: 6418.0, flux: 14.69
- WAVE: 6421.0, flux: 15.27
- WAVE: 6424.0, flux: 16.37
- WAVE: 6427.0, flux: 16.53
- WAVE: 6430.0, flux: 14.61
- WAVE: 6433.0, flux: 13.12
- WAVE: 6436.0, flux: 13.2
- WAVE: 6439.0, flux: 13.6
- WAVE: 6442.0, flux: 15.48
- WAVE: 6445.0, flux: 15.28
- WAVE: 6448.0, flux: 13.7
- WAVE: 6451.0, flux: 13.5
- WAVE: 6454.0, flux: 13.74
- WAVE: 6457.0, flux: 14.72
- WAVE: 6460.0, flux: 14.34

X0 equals -14.7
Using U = 14.6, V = 14.5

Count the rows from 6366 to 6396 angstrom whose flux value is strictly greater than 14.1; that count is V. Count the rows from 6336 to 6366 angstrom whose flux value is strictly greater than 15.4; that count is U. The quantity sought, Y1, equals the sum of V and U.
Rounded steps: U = 7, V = 6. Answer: 13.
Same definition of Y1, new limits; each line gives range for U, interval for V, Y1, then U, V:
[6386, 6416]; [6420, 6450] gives 7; 1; 6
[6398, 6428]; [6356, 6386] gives 10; 3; 7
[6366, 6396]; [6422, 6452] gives 6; 1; 5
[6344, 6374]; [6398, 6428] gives 16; 8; 8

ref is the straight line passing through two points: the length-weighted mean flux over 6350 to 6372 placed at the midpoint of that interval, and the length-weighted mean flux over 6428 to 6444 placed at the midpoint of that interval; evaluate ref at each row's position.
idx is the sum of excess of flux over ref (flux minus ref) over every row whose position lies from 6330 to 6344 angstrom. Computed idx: -11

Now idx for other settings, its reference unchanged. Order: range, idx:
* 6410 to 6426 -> 1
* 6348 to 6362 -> -2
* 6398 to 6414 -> -1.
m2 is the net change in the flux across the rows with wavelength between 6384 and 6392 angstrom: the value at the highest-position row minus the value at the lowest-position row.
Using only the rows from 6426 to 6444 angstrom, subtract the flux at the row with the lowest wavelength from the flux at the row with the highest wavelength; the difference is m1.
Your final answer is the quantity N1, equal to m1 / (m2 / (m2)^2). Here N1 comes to -1.1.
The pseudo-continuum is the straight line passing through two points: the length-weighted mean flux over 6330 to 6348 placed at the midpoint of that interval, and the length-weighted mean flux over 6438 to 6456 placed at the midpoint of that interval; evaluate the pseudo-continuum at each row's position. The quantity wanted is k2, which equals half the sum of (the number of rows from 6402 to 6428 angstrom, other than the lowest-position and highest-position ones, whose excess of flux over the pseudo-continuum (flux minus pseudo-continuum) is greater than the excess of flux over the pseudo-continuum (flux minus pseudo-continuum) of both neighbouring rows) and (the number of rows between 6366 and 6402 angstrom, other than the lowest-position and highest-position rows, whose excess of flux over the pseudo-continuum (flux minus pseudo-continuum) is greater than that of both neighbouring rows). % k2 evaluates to 1.5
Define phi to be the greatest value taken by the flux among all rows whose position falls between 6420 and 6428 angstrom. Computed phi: 16.53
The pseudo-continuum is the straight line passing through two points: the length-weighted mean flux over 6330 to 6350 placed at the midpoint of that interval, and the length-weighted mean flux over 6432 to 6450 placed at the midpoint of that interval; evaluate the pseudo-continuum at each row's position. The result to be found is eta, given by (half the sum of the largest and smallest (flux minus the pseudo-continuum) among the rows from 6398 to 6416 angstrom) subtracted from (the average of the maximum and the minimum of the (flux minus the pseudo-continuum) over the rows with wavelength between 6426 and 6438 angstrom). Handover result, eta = 0.3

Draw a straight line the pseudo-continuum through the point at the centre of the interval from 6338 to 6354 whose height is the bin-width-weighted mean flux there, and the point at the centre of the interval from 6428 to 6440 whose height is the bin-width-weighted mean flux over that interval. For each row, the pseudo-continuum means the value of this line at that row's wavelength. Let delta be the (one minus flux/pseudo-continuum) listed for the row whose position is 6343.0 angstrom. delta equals 0.05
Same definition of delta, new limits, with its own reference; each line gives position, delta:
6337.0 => 0.06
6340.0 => 0.03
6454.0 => -0.03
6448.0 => -0.01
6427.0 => -0.19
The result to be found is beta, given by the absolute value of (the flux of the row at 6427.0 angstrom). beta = 16.5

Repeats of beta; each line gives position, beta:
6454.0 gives 13.7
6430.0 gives 14.6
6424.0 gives 16.4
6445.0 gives 15.3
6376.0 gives 13.7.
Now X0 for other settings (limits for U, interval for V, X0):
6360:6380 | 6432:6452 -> -16.1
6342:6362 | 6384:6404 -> -16.4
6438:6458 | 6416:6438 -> -14.0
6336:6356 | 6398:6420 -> -15.7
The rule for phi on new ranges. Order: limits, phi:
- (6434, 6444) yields 15.48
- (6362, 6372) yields 17.84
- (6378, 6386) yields 14.11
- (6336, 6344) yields 15.05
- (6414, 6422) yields 15.27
